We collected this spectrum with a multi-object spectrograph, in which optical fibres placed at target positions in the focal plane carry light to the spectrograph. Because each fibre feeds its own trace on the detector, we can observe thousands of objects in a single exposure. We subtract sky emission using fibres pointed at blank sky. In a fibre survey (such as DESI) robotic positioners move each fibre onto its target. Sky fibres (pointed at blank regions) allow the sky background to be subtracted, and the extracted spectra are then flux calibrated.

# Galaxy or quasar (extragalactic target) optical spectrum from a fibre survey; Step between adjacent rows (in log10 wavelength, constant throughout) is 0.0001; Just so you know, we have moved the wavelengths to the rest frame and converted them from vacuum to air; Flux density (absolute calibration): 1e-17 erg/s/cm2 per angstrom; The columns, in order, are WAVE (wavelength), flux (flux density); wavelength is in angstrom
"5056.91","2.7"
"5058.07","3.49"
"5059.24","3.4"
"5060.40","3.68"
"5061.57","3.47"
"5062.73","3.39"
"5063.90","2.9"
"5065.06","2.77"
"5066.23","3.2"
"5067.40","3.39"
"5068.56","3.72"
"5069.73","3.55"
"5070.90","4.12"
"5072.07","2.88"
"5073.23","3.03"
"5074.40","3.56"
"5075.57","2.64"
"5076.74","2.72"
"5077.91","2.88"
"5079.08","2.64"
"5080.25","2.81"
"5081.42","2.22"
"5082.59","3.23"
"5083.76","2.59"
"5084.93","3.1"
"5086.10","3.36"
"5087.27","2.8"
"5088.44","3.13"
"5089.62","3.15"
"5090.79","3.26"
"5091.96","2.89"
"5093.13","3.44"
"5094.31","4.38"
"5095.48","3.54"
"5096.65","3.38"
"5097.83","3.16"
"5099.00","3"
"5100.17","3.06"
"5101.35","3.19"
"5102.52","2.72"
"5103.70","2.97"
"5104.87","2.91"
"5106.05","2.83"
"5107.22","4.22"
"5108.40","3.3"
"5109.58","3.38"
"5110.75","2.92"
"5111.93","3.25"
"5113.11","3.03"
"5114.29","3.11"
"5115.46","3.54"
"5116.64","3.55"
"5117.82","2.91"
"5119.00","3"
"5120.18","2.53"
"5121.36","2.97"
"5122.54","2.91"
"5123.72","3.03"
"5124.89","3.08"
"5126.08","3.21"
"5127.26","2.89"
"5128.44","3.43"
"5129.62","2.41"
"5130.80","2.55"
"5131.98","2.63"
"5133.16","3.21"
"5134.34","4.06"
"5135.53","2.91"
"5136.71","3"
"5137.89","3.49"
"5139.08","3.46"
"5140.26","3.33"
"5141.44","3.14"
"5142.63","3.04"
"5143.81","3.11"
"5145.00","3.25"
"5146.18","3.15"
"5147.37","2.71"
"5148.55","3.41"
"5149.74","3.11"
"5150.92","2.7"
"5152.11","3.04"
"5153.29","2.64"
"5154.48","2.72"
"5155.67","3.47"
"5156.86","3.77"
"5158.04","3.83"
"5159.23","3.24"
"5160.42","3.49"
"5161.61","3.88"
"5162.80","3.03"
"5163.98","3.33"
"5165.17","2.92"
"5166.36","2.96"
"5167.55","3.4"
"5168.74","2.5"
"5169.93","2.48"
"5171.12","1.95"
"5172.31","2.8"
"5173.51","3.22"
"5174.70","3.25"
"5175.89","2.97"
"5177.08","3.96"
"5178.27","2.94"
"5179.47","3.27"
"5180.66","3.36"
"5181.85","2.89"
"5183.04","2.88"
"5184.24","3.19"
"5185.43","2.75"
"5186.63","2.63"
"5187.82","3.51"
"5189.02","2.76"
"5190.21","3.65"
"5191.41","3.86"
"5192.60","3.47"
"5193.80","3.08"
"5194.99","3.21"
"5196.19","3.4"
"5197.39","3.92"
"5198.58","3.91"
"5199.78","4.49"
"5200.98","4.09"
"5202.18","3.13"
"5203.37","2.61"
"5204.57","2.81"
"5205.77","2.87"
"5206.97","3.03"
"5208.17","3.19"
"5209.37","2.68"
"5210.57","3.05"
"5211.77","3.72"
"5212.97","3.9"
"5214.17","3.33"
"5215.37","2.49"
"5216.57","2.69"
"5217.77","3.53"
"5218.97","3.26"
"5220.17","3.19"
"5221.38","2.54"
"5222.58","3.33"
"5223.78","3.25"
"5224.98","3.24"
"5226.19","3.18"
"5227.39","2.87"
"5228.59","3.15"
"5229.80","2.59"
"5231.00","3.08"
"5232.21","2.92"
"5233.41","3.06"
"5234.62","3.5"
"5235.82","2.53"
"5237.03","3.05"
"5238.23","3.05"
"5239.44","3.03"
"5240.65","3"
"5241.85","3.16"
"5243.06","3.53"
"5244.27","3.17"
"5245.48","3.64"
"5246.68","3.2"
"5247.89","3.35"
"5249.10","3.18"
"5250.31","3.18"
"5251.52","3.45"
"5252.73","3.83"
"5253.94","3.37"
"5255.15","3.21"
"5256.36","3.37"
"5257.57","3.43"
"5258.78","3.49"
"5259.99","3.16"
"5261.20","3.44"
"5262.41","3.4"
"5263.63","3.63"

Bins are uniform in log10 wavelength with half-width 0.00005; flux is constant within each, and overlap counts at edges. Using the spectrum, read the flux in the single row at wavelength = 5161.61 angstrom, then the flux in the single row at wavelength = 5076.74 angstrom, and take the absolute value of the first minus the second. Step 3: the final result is 1.2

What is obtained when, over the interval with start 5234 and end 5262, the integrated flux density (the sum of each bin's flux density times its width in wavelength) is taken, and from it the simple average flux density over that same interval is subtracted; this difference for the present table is 88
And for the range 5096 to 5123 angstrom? 81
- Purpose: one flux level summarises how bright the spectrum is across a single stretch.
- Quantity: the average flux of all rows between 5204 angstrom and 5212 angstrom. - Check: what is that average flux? 3.0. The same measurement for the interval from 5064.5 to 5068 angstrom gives 3.1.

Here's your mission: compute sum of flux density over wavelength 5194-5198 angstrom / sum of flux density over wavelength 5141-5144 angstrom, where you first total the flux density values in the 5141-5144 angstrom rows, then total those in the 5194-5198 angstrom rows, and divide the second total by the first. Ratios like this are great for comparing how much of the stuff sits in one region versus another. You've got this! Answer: 1.1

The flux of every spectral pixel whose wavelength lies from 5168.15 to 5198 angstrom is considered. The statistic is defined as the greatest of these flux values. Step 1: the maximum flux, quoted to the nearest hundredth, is 3.96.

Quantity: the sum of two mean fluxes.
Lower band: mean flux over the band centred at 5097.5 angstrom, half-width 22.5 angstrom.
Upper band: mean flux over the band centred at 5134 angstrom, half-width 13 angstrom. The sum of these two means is 6.21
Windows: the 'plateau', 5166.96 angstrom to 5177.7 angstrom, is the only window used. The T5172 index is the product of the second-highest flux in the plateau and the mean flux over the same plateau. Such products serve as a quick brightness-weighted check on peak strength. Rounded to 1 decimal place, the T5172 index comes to 10.0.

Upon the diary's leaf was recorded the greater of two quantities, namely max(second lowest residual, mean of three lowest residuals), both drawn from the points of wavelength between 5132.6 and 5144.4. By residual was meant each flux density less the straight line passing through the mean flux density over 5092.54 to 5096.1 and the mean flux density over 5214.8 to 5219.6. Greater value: -0.51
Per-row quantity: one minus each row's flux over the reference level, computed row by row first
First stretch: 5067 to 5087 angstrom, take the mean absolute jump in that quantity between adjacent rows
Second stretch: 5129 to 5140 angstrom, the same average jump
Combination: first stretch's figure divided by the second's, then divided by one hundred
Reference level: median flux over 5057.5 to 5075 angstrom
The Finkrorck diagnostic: 0.011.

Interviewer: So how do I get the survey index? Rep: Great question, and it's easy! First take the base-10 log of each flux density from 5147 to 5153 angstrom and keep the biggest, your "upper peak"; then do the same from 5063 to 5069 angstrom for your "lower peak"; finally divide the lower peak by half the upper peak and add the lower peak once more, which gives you 2.71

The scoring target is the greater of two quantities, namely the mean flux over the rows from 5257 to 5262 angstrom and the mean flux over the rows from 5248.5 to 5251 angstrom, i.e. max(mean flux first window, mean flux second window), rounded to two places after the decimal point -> 3.38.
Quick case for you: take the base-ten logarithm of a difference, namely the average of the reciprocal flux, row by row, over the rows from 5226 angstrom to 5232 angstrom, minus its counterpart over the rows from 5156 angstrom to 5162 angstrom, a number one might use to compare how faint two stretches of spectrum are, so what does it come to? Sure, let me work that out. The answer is -1.20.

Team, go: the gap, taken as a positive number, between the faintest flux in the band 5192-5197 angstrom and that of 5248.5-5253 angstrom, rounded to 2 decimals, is 0.10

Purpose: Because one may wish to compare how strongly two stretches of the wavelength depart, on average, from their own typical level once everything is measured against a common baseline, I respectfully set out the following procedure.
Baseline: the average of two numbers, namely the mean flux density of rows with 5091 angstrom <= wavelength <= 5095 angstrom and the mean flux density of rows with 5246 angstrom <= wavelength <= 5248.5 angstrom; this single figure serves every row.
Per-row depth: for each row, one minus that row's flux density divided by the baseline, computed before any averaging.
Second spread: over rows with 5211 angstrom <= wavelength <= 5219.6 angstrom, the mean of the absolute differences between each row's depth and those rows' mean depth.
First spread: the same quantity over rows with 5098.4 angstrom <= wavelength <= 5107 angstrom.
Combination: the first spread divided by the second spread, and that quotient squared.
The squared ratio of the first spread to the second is 0.1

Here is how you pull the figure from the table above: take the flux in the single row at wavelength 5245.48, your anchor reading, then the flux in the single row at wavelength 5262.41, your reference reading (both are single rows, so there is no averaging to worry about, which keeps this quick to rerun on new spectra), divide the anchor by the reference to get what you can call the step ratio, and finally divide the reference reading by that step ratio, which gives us 3.2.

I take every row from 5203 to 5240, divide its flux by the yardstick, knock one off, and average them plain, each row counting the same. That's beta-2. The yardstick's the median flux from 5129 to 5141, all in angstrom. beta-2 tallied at -0.02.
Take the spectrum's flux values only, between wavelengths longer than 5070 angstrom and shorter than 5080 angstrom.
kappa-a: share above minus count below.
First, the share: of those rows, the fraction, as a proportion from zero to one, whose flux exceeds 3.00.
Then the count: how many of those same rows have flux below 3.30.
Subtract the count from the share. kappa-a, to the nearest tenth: -5.6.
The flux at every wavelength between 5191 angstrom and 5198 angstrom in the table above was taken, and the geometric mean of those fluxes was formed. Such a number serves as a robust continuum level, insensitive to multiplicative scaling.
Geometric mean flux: 3.48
